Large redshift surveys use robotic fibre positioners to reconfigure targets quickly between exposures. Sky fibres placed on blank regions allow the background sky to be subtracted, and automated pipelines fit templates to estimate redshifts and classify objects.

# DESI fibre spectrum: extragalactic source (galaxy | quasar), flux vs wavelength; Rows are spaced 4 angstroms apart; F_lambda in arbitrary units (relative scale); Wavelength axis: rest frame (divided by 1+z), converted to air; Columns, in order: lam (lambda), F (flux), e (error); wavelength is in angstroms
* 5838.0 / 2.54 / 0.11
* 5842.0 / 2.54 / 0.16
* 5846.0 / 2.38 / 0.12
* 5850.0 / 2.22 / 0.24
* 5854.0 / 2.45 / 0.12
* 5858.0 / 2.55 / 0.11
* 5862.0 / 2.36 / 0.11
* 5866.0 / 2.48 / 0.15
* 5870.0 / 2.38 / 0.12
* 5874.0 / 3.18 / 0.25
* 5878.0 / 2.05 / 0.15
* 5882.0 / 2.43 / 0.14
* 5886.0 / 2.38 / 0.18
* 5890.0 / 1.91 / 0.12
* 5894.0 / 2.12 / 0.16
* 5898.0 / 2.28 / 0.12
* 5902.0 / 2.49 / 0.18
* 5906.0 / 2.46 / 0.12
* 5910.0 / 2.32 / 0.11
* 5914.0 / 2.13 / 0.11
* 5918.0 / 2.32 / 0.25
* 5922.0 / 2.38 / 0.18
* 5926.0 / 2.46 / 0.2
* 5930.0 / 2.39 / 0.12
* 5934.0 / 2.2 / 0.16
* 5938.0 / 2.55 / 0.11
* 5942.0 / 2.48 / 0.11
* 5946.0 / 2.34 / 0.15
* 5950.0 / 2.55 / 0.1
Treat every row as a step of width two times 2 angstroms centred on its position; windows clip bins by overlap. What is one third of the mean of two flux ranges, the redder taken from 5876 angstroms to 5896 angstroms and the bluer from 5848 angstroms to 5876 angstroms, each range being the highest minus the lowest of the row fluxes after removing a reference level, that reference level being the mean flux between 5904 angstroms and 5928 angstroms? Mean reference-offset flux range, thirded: 0.25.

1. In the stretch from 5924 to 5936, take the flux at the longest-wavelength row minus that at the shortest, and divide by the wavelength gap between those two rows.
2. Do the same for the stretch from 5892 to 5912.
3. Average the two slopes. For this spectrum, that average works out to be -0.010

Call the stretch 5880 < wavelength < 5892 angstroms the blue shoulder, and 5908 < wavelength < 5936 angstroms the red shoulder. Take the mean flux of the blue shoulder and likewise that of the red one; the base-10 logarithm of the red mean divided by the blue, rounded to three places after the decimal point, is 0.014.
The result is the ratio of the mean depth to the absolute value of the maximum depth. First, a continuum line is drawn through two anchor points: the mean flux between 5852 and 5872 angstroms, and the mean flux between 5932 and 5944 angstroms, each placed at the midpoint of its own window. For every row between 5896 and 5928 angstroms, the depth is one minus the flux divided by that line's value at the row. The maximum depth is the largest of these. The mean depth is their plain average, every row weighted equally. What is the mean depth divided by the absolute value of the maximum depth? 0.2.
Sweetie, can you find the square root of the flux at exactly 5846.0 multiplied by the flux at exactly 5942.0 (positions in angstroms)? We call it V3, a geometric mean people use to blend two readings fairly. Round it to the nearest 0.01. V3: 2.43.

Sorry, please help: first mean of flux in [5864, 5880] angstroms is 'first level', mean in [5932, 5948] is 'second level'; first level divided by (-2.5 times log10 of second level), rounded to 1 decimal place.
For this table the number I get -2.7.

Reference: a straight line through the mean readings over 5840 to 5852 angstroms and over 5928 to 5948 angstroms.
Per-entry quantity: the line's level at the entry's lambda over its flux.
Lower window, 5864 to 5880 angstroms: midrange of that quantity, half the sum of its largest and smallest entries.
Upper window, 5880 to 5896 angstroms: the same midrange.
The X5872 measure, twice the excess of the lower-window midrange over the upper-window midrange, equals -0.3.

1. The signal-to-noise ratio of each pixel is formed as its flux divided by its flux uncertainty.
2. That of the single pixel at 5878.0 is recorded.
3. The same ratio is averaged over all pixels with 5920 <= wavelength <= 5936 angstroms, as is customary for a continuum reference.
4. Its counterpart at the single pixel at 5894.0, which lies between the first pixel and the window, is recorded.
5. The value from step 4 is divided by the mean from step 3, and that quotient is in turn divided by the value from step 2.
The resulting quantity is 0.07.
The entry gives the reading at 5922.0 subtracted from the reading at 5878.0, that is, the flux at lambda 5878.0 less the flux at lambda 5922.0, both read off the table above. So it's -0.33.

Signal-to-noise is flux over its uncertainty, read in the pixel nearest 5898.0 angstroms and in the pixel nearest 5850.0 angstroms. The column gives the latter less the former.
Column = -10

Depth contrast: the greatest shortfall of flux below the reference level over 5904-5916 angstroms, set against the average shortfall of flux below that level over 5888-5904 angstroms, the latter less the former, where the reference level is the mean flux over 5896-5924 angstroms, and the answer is -0.1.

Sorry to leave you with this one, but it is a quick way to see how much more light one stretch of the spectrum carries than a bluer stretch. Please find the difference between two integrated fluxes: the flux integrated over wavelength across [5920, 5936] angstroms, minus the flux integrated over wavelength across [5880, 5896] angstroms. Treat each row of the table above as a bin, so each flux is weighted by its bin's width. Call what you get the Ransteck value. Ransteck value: 2.4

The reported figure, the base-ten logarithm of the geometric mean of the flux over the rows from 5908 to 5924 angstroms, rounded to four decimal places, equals 0.3590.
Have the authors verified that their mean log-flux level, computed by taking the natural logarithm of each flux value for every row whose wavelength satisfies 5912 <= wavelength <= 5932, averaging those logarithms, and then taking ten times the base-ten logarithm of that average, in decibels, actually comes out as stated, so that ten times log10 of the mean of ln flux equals -0.72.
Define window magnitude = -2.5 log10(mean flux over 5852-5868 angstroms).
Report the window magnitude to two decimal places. -0.98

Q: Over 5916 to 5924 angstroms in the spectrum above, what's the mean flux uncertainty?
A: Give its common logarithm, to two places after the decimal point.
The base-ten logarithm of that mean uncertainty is -0.67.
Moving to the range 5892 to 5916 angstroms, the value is -0.88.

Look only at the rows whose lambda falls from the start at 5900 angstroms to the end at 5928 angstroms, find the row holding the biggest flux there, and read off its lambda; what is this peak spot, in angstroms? 5902.0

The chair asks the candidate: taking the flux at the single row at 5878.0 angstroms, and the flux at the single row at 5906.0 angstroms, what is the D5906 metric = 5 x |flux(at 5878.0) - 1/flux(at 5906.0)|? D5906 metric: 8.2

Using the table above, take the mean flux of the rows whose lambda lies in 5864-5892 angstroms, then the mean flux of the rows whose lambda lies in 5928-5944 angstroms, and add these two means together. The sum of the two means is 4.81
